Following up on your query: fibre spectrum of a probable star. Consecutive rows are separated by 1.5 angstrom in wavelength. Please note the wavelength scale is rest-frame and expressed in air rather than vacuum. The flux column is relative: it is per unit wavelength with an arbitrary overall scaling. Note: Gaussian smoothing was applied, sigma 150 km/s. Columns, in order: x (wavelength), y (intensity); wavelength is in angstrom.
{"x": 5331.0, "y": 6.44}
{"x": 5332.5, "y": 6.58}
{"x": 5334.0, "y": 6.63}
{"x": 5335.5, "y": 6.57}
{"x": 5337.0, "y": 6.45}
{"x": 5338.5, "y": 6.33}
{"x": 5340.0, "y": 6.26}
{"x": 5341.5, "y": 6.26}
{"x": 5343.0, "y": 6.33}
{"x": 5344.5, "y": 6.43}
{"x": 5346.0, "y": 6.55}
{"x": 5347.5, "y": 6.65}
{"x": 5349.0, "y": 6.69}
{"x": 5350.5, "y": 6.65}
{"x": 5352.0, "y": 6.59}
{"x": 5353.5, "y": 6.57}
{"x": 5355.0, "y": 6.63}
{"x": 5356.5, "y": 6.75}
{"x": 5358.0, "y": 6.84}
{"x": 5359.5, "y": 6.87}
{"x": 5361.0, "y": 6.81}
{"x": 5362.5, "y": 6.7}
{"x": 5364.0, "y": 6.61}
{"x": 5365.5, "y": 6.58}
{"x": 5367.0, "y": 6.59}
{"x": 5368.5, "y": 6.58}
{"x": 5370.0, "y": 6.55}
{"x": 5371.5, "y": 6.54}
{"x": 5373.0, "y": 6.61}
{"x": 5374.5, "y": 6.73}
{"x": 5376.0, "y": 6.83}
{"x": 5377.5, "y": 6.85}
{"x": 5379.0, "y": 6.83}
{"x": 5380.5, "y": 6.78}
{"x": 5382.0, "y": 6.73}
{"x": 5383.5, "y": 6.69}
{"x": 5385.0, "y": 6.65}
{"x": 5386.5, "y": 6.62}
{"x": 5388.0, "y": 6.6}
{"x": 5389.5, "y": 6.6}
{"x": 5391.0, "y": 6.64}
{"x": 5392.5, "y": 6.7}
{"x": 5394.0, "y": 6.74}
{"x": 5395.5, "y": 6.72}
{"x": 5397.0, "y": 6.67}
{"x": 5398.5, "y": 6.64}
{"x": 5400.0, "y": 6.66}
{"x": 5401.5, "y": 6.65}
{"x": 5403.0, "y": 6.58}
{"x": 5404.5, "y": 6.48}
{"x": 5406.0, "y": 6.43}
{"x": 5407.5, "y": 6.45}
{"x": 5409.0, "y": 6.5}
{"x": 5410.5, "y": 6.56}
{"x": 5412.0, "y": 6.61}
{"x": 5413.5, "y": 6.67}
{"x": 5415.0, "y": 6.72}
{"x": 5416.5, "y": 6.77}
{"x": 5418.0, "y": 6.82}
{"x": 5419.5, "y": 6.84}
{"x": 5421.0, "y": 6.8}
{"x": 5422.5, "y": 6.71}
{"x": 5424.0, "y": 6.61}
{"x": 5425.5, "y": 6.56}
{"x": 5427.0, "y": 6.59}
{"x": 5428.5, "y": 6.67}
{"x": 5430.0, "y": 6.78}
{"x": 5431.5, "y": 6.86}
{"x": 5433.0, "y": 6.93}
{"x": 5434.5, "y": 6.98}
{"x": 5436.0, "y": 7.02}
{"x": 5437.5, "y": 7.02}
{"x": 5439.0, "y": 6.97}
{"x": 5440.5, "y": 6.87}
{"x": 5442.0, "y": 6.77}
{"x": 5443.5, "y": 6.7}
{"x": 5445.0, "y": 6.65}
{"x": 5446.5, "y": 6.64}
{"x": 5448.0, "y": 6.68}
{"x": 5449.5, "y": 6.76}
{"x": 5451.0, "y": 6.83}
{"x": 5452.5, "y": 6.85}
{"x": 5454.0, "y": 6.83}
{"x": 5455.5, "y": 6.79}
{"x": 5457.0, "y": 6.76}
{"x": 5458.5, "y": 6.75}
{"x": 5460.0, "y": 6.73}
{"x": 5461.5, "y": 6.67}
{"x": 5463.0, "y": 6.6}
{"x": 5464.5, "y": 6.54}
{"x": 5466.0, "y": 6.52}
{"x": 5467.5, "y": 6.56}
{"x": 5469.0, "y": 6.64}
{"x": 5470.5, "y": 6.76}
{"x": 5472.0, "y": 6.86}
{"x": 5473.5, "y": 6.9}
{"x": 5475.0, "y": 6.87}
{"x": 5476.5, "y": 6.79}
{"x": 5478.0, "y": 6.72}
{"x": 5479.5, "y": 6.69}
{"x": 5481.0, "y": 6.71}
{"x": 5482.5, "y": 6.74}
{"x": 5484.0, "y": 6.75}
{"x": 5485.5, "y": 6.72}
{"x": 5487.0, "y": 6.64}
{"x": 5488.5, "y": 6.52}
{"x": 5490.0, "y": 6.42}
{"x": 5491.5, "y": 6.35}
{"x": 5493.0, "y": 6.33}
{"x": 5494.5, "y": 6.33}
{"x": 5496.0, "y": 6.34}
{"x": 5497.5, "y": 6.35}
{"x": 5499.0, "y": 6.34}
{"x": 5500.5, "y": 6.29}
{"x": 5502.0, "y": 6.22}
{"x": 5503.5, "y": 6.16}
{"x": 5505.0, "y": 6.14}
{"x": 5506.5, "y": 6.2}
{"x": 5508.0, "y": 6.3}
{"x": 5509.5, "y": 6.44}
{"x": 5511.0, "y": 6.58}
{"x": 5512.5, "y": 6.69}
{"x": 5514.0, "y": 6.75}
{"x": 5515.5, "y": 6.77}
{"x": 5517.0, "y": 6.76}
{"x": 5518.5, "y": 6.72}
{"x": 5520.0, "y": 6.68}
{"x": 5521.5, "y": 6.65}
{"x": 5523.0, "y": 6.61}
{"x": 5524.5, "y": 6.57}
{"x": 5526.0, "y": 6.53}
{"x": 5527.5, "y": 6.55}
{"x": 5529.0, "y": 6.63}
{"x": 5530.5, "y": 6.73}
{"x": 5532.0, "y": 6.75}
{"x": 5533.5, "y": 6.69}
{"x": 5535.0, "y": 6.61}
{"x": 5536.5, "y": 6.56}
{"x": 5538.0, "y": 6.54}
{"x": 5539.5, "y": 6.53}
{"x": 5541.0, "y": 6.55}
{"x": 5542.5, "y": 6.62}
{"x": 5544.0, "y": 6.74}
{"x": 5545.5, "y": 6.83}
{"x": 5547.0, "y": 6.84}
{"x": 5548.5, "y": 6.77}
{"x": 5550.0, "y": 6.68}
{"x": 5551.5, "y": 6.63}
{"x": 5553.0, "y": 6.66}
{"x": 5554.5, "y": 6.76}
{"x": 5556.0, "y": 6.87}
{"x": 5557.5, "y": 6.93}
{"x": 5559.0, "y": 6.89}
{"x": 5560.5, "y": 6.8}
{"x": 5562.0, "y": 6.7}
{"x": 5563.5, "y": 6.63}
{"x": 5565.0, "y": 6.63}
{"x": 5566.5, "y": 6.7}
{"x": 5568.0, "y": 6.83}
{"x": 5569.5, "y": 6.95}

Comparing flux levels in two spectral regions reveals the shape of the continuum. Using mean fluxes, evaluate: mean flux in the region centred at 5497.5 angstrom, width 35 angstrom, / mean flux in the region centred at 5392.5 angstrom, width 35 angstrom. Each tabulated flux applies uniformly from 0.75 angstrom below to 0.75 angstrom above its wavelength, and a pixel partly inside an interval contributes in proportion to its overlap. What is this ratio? 0.97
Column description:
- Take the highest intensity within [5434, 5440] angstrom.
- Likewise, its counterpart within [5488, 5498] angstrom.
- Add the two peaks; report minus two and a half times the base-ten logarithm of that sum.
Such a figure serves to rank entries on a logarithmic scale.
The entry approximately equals -2.829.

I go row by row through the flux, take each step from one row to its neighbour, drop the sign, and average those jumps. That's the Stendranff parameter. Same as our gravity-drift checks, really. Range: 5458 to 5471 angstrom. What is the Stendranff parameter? 0.059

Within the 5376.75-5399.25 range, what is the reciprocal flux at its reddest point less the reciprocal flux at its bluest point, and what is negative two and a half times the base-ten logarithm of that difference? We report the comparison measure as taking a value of 5.84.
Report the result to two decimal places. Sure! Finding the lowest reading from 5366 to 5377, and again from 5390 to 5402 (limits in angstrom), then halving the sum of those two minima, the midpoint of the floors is 6.59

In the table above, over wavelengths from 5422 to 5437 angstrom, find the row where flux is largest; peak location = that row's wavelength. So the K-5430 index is 5436.0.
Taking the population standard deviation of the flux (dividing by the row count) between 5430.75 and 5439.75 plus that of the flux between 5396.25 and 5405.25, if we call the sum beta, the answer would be 0.12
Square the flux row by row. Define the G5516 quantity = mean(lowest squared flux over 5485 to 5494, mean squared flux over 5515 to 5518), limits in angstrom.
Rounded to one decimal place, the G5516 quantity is 42.9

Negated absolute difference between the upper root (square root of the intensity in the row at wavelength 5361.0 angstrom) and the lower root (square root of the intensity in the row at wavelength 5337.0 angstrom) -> -0.070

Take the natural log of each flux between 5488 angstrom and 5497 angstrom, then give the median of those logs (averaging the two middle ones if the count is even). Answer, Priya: 1.848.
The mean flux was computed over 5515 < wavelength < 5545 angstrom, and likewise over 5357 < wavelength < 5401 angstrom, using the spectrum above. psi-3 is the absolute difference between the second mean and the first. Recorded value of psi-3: 0.05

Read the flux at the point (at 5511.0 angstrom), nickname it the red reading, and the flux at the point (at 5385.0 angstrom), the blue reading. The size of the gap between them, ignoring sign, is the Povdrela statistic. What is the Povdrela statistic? 0.070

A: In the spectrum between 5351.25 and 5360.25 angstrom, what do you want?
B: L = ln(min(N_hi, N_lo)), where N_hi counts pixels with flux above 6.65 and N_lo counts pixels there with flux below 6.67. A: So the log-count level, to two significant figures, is 1.1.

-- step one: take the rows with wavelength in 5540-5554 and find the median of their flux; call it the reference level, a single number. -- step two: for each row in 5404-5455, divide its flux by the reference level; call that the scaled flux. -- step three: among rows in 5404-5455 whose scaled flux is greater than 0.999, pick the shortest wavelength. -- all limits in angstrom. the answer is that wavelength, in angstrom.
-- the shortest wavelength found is 5415.0 angstrom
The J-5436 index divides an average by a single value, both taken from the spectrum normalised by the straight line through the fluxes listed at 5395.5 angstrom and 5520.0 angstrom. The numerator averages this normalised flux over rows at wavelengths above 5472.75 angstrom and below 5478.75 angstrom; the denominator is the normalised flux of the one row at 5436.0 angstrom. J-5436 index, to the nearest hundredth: 0.97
